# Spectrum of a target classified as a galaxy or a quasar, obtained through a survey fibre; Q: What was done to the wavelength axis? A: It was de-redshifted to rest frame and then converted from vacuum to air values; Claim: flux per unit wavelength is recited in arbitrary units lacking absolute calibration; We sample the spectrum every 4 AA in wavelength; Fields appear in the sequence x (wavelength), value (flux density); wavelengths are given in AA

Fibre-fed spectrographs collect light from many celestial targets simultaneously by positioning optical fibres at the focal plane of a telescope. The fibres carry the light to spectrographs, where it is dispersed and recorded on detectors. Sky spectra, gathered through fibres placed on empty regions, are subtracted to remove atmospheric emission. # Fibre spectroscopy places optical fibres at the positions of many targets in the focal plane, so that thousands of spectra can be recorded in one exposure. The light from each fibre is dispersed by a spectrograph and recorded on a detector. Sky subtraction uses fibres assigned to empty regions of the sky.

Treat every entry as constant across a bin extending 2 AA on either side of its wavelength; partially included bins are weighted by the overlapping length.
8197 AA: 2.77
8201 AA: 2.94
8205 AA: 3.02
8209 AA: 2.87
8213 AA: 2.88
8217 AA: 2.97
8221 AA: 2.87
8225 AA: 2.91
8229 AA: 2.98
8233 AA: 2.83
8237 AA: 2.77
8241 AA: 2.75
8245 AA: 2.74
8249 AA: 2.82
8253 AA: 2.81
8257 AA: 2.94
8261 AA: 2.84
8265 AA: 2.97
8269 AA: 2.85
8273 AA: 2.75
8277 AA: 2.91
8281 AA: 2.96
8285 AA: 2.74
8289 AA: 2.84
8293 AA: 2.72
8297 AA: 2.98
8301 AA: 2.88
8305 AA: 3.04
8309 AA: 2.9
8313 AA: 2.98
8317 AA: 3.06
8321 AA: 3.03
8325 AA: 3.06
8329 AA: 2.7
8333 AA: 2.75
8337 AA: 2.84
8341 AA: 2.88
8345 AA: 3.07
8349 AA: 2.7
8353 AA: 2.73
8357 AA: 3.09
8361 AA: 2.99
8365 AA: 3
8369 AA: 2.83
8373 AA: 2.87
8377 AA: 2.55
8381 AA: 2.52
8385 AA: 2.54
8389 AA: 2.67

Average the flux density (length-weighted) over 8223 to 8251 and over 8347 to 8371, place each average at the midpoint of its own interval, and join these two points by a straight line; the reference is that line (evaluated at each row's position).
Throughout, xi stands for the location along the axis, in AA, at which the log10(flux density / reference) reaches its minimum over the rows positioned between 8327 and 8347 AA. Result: 8329 AA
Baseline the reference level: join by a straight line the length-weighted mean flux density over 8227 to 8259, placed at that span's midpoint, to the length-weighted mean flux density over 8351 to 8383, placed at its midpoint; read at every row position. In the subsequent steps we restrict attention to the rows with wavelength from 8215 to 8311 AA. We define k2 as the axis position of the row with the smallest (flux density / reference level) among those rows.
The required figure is 8293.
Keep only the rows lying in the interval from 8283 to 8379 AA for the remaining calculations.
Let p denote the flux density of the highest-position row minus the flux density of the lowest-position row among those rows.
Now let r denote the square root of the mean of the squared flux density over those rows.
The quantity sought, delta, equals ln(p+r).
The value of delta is 0.993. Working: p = -0.190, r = 2.89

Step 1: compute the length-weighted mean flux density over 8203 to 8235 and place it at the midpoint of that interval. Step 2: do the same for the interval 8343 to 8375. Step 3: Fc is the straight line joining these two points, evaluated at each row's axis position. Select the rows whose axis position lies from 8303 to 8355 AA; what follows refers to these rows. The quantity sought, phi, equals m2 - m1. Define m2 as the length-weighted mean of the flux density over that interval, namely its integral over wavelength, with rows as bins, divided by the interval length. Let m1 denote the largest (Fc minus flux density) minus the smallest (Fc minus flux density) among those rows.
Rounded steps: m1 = 0.37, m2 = 2.90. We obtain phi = 2.53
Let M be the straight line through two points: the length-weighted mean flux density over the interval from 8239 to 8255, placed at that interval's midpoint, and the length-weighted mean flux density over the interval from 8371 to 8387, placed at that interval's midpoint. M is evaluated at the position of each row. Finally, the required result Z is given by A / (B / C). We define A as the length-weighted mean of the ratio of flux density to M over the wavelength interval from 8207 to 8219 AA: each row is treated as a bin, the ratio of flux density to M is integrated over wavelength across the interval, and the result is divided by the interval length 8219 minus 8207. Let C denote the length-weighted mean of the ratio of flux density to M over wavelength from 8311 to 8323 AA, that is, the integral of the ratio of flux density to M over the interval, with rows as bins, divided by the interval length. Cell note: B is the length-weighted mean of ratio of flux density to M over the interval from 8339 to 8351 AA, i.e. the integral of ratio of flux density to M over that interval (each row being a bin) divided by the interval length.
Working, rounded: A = 1.03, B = 1.08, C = 1.12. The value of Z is 1.067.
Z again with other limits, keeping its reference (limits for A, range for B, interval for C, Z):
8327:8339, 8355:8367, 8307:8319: 0.995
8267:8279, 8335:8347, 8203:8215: 0.971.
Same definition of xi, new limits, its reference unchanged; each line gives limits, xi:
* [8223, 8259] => 8245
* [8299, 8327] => 8301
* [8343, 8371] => 8349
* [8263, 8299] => 8293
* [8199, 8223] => 8221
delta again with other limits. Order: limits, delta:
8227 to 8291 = 0.995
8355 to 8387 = 0.814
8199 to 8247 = 0.985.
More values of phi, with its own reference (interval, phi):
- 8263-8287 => 2.63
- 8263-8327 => 2.58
